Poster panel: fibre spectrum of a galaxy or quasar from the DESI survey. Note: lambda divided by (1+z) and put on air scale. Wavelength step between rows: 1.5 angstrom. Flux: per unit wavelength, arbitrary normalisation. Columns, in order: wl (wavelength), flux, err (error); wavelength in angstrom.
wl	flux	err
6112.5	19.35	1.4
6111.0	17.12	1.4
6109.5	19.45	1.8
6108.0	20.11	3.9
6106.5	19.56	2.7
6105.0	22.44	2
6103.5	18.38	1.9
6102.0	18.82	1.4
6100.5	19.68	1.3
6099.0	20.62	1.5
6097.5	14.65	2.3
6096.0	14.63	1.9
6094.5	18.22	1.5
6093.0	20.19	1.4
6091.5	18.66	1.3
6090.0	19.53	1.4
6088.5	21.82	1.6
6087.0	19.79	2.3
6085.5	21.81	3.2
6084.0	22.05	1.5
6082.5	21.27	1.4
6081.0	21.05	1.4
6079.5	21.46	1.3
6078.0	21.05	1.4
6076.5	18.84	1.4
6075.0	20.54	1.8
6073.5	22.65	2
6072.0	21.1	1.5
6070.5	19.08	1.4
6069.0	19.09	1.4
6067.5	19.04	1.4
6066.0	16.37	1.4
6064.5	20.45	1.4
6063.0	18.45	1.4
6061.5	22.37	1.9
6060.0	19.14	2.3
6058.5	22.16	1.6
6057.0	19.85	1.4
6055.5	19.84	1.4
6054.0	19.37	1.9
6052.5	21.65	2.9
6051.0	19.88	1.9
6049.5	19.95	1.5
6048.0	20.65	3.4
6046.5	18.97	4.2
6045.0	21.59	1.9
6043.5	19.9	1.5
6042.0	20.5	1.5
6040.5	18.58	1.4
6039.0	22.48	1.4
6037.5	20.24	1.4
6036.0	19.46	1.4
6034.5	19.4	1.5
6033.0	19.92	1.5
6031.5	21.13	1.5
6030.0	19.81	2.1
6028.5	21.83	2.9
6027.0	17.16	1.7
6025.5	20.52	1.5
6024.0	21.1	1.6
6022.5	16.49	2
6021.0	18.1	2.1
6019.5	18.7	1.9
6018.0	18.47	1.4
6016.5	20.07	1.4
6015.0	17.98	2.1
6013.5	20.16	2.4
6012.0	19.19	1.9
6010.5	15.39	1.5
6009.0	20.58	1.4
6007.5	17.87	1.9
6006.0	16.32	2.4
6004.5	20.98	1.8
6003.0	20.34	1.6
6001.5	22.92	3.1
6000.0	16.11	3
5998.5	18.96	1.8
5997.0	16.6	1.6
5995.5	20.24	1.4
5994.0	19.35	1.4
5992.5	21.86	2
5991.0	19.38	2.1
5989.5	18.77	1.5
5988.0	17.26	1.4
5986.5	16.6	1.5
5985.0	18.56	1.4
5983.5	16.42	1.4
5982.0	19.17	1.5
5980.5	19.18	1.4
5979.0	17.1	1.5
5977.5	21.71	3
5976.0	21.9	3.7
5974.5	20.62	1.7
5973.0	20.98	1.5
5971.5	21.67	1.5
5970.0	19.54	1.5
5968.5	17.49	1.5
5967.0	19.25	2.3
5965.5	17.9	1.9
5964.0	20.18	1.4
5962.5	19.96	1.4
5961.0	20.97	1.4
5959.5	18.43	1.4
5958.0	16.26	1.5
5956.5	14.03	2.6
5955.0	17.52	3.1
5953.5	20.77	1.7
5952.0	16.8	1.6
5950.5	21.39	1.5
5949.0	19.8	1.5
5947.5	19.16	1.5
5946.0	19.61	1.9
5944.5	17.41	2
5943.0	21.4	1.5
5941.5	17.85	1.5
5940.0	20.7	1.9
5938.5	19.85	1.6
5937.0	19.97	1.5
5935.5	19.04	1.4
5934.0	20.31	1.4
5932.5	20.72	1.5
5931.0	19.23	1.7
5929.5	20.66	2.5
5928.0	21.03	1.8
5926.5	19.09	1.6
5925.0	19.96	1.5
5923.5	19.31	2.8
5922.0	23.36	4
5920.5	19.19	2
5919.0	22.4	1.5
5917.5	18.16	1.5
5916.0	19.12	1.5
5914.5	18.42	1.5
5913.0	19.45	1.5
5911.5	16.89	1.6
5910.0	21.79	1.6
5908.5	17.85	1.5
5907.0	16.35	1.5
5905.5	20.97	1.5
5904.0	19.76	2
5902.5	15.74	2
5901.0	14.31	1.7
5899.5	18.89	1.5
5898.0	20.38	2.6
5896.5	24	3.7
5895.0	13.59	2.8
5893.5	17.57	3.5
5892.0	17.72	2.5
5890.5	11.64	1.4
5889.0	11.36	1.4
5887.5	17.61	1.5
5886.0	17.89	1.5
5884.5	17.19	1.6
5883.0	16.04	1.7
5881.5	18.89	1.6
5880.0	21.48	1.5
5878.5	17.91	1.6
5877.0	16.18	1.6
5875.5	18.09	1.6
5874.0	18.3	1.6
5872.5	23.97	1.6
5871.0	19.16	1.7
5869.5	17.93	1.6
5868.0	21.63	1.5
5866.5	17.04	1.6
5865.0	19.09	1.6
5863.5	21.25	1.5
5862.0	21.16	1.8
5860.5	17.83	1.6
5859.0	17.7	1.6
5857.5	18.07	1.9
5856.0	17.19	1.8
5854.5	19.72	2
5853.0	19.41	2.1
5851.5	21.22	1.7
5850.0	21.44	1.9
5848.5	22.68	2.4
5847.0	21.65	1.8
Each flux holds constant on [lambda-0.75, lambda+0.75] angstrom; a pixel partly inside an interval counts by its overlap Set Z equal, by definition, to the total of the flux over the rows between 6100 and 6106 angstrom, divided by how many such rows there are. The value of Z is 19.8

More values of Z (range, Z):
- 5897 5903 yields 17.3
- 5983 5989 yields 17.2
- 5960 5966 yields 19.8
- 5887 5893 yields 14.6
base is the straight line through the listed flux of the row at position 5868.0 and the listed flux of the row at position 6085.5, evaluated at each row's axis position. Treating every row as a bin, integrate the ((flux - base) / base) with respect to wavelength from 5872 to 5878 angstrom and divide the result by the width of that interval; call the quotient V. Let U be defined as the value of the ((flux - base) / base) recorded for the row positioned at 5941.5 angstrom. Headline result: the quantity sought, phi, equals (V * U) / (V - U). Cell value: 0.5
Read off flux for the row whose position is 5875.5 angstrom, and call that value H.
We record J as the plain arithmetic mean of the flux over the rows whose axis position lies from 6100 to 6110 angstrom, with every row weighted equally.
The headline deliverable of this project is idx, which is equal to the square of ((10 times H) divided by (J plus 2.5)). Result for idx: 66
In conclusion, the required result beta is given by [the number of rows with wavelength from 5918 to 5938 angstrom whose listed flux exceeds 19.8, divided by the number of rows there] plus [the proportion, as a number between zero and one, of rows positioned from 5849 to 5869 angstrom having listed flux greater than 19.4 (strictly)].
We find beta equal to 1.15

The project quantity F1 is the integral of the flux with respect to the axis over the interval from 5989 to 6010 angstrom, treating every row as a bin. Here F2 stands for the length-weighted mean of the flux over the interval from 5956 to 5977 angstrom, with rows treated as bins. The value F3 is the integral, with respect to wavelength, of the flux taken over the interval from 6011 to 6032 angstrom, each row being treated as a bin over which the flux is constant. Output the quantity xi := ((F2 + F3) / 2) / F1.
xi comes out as 0.524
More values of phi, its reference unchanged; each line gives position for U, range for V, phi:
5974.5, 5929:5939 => -0.1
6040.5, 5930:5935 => 0.2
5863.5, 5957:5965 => 0.0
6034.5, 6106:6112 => -0.7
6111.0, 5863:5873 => 0.1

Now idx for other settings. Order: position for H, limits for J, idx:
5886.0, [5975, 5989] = 72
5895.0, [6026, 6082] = 36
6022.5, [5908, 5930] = 55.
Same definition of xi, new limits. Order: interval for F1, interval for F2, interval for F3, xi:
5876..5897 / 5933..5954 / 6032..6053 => 0.622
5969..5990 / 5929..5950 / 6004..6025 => 0.510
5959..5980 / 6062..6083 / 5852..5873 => 0.511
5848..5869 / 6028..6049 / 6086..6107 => 0.511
